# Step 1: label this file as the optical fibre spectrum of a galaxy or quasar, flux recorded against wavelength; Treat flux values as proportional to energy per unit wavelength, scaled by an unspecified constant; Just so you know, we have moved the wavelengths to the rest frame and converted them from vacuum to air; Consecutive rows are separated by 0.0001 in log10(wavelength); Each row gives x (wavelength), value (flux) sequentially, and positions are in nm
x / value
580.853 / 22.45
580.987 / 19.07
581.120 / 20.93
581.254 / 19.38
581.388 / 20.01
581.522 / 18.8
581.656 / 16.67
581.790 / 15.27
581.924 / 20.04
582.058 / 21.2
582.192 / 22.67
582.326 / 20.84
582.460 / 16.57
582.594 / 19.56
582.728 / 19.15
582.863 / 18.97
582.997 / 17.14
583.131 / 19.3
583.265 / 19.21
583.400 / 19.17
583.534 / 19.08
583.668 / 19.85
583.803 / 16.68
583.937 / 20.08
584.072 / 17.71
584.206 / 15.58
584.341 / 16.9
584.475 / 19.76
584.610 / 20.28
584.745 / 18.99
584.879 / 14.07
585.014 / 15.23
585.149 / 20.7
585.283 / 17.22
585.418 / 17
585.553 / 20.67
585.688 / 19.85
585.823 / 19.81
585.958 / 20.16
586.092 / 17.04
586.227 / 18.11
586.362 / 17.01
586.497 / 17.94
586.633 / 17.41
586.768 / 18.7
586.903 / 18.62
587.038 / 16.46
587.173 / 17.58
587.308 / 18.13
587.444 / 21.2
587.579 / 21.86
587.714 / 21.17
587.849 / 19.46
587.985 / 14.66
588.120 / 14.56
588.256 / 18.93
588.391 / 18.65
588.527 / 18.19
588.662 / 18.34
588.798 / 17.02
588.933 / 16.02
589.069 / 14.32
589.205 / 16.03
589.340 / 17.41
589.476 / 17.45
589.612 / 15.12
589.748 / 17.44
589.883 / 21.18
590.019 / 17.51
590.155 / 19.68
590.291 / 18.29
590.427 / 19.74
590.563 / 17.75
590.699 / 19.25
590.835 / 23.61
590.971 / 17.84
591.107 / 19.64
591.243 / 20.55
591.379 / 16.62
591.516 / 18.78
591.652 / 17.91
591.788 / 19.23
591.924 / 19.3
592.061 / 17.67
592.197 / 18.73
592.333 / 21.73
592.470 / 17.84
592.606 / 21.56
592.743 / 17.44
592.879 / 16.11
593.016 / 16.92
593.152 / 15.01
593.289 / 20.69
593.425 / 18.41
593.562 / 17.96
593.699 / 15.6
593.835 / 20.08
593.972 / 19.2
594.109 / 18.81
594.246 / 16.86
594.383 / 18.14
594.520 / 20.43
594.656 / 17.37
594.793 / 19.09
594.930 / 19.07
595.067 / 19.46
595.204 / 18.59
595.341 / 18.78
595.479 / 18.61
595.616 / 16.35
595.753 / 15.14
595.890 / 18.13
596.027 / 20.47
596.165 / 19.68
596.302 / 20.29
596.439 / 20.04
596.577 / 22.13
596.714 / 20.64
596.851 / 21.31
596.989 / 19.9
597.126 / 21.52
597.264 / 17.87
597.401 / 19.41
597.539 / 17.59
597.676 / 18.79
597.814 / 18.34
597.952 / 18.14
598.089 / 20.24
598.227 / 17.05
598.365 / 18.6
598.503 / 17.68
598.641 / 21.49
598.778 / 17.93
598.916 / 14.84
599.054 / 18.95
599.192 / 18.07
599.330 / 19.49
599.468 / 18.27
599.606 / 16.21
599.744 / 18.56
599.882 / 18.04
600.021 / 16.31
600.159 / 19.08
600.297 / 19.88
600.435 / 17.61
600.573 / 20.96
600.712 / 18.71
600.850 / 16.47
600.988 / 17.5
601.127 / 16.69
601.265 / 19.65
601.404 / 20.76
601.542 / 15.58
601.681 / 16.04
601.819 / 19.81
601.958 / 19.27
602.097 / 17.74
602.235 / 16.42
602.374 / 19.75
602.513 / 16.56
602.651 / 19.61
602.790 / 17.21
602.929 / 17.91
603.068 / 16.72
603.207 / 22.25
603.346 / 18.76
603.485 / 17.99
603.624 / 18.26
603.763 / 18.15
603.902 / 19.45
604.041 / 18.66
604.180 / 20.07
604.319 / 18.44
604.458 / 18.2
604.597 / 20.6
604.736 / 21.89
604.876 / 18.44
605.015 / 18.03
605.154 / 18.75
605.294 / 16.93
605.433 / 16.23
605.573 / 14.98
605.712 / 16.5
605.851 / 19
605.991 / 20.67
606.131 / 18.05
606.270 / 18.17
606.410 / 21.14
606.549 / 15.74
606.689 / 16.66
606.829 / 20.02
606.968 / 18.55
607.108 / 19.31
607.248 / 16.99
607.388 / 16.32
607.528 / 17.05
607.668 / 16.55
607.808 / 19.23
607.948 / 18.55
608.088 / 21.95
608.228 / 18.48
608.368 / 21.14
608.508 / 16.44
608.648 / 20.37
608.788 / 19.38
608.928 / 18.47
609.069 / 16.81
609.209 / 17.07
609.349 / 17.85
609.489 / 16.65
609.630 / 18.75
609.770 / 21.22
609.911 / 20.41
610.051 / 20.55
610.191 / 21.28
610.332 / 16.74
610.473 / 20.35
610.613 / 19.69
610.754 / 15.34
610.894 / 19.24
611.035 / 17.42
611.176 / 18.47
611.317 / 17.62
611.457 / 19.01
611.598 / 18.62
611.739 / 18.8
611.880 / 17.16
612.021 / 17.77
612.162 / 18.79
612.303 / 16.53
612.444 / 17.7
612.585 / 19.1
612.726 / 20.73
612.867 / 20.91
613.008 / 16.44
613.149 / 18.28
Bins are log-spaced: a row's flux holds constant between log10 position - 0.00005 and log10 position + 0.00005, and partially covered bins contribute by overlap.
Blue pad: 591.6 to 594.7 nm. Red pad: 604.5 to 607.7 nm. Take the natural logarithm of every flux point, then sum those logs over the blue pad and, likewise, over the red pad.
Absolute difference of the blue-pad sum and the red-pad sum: 0.37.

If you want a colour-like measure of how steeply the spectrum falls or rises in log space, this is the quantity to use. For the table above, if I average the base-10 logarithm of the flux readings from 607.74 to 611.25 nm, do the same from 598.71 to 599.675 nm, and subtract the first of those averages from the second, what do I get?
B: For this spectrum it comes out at -0.028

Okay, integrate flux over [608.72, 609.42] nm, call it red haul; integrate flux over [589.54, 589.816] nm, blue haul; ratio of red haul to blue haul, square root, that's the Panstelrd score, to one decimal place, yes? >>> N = 1.7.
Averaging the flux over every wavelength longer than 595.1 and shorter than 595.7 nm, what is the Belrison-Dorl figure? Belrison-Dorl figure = 18.1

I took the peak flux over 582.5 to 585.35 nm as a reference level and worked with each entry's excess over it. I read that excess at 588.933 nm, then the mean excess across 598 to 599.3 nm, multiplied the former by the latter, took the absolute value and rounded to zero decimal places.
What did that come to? 11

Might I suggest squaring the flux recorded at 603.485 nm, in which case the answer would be 324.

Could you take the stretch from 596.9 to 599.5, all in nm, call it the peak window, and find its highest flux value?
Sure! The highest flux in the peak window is 21.52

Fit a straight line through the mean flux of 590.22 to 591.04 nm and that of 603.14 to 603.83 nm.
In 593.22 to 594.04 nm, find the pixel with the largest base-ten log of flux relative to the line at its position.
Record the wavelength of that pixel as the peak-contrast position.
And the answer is 593.289 nm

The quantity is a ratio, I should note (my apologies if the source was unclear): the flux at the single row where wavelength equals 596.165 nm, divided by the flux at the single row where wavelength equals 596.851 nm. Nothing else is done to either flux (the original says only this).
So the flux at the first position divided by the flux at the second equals 0.92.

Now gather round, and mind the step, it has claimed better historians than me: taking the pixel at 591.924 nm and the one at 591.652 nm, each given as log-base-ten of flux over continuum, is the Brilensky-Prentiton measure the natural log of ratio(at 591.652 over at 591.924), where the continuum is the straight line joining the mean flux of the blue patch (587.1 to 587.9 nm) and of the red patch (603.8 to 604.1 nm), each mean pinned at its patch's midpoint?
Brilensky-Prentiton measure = 1.6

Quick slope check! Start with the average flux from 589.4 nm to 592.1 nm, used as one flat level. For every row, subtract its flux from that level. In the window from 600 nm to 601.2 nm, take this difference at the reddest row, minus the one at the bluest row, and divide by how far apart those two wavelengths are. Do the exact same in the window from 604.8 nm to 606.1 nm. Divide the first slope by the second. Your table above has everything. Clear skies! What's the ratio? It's 0.17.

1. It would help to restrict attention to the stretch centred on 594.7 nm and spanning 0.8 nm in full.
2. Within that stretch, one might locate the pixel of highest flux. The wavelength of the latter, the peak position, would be 594.520 nm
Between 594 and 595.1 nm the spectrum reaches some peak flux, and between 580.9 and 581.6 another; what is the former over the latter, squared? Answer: 0.95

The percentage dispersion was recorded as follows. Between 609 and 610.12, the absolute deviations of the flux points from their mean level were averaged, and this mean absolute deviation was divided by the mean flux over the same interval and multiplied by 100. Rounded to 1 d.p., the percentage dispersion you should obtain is 8.4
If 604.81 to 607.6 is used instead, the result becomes 7.5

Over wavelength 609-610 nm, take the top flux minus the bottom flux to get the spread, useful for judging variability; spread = 4.6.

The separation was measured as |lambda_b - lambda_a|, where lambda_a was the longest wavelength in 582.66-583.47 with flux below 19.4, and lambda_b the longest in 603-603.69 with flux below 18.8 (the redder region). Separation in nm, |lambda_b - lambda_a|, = 20.22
